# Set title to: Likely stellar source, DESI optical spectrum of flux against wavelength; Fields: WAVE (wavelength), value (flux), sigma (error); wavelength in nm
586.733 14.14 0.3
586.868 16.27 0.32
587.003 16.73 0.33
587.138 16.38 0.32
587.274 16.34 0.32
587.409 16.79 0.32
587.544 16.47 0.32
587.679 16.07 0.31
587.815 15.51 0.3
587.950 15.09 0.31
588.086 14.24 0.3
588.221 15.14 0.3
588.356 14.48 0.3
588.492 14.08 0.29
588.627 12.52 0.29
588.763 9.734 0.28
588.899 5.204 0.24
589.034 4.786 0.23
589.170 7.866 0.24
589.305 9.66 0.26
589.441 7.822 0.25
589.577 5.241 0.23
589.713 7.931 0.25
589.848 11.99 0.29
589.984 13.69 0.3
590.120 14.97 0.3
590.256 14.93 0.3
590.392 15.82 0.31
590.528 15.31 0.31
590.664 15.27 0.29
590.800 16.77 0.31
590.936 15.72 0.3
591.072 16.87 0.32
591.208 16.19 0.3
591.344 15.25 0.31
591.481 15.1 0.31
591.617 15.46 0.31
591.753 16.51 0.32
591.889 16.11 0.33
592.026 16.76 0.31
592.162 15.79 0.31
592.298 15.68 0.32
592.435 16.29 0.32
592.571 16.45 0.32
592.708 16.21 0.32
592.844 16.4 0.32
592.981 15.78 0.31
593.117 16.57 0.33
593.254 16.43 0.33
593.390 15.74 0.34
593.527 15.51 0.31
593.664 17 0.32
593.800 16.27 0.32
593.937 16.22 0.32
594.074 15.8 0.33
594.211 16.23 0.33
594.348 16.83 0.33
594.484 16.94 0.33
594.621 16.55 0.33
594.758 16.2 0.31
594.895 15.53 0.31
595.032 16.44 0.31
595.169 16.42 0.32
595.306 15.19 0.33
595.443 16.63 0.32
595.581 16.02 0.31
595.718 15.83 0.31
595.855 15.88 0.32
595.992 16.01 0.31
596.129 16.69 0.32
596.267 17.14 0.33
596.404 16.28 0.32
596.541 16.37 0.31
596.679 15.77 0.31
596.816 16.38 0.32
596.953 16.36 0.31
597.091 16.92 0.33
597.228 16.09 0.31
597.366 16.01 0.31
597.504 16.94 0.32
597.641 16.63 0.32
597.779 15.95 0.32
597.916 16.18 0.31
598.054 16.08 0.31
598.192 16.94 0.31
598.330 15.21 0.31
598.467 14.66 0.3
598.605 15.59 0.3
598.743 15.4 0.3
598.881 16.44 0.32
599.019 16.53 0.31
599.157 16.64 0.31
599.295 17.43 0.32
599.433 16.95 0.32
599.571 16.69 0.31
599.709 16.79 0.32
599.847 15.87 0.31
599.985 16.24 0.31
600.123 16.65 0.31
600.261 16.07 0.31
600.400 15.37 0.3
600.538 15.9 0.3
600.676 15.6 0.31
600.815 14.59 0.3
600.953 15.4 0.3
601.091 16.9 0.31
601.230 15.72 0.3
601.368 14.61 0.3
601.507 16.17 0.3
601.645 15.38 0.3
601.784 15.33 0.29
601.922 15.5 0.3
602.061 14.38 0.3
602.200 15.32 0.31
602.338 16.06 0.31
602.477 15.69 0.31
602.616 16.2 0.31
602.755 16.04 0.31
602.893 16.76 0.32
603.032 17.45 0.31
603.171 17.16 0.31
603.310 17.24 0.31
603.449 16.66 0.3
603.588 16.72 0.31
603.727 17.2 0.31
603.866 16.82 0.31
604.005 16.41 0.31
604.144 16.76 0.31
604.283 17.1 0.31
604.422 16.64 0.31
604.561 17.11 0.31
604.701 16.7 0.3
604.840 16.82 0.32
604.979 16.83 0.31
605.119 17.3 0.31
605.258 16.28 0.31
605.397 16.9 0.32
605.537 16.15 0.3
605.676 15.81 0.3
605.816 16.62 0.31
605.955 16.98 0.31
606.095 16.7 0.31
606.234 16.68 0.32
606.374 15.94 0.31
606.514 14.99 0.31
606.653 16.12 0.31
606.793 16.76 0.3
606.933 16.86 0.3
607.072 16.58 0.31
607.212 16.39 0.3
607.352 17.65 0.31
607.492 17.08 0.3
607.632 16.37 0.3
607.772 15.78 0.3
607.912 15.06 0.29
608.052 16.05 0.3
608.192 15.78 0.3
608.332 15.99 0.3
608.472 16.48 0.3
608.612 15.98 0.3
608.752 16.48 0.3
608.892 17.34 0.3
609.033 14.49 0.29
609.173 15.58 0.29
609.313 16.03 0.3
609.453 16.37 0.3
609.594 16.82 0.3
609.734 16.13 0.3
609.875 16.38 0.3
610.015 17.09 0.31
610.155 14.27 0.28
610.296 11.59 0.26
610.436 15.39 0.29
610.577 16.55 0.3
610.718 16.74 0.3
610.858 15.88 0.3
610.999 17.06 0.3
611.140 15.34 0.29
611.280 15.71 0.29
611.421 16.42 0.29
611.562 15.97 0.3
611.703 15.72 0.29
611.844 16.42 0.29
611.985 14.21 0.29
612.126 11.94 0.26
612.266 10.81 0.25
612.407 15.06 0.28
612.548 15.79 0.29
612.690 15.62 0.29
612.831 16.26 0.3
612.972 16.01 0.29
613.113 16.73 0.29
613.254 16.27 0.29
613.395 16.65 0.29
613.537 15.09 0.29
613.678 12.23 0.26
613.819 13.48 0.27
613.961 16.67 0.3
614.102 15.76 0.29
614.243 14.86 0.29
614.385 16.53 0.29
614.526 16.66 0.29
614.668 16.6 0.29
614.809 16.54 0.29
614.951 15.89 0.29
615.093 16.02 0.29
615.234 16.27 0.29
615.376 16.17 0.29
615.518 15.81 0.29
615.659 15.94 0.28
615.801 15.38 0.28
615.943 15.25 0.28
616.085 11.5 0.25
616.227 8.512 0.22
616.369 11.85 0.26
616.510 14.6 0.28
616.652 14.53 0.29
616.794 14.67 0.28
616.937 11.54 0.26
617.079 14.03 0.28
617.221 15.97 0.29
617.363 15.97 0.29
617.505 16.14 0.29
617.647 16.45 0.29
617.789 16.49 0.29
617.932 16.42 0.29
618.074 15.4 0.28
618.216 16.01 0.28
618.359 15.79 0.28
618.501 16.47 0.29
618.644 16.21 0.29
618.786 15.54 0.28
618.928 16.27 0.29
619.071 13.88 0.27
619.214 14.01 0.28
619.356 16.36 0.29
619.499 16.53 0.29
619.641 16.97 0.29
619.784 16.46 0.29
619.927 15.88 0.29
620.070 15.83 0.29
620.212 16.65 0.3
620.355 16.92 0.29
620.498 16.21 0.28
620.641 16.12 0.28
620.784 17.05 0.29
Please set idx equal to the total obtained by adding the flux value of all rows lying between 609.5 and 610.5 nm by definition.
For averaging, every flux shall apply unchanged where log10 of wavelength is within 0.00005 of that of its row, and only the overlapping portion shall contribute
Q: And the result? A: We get 108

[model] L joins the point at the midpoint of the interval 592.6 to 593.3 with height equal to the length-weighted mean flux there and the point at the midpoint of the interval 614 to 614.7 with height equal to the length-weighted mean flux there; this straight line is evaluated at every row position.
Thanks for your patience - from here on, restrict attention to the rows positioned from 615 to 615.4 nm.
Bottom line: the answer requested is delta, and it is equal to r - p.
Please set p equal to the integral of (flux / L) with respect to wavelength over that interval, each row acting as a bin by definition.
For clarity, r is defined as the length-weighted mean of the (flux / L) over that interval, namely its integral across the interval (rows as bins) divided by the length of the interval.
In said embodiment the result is 0.60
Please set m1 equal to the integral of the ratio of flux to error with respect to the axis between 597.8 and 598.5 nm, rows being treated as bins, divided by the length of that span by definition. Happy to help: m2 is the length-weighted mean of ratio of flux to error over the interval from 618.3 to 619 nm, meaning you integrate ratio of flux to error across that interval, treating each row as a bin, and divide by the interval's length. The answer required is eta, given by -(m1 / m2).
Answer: -0.92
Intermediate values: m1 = 51.4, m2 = 56.2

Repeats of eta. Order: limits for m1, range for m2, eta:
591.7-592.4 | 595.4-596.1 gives -0.99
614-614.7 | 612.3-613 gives -1.03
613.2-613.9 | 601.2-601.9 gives -1.01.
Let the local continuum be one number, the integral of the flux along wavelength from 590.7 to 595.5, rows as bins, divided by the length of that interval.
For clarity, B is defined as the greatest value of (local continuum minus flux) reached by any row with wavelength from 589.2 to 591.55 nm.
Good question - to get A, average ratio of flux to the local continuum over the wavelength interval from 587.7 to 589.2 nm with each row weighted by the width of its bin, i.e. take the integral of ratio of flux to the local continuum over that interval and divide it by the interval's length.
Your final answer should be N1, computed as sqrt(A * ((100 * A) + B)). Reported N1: 7.9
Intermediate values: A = 0.74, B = 11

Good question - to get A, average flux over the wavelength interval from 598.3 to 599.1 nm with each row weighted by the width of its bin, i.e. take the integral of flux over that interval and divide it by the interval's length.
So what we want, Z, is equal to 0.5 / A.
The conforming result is 0.0319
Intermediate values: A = 15.7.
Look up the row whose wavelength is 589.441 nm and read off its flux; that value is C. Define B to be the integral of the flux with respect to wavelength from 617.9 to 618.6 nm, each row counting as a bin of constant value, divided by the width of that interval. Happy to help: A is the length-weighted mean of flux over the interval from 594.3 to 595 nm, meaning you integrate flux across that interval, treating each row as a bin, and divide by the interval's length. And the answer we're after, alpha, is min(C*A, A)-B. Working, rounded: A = 16.4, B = 16.0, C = 7.822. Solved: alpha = 0.4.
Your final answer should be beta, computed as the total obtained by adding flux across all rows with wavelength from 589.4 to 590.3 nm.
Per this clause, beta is 77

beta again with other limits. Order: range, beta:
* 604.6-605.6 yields 117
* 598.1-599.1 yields 111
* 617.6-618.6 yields 113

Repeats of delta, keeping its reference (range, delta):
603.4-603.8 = 0.63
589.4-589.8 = 0.26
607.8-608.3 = 0.49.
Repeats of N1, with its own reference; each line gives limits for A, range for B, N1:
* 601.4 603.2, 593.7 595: 9.9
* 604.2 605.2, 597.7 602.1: 10.6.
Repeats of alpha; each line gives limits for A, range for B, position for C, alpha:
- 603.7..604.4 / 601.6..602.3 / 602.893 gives 1.6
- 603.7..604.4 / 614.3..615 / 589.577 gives 0.4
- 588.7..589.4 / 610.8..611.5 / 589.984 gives -8.6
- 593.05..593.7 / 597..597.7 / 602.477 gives -0.3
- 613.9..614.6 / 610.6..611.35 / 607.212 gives -0.1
